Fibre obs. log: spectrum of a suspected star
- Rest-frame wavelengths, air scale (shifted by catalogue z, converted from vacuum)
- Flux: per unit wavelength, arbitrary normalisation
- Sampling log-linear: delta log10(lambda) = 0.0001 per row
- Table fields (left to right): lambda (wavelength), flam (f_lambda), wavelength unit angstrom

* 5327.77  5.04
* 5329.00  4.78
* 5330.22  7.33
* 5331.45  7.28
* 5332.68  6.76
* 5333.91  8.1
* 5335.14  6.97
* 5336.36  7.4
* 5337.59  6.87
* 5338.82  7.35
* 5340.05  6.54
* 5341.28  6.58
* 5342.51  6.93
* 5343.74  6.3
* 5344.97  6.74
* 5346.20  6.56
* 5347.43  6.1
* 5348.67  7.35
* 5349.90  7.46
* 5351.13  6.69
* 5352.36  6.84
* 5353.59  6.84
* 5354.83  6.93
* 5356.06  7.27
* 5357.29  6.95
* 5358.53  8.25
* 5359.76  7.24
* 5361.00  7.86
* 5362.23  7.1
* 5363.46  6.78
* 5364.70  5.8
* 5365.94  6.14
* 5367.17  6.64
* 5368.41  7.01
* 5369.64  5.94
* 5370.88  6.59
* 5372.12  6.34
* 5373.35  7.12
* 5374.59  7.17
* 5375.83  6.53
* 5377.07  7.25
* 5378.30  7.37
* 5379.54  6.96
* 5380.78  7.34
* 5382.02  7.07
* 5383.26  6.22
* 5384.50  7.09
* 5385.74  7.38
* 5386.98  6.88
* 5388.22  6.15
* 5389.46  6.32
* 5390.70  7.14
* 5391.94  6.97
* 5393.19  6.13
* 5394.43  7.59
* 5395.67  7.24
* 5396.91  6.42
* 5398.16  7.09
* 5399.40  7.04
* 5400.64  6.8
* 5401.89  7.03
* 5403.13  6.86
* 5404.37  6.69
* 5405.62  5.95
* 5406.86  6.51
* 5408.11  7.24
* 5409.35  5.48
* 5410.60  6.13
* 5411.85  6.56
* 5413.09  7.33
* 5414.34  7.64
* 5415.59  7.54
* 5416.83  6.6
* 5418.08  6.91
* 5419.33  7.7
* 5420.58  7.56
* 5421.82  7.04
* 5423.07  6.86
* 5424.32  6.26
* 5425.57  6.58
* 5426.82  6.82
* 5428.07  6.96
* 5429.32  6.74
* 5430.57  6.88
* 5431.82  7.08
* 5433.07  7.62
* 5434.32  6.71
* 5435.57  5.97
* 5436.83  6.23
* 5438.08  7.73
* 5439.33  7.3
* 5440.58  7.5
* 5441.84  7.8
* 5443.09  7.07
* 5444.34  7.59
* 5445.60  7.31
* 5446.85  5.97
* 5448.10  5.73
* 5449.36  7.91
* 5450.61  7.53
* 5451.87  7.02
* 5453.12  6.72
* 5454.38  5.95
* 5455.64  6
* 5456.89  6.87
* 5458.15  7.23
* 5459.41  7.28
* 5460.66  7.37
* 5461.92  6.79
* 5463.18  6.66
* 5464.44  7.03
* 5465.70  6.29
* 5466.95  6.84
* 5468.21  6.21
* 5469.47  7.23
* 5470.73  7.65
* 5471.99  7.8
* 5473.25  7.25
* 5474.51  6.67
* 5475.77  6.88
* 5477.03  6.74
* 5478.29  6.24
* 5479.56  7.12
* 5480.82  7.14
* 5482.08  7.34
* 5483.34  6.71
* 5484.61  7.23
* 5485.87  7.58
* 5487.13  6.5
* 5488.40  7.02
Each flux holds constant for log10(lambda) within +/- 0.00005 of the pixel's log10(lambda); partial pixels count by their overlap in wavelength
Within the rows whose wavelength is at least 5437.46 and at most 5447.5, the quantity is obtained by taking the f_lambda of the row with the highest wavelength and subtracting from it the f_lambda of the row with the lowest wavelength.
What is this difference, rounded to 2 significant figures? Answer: -1.8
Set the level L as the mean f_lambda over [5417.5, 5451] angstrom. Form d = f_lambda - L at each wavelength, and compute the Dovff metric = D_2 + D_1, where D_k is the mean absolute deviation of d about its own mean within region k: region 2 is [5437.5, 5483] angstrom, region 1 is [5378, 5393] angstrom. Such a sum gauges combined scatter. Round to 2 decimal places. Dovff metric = 0.81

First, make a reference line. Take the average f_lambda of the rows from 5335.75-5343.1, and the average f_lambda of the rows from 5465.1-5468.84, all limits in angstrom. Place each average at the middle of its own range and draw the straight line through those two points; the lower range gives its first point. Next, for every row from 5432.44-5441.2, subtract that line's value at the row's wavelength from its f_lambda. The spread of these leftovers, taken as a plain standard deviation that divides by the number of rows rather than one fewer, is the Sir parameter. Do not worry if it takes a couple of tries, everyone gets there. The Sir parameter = 0.66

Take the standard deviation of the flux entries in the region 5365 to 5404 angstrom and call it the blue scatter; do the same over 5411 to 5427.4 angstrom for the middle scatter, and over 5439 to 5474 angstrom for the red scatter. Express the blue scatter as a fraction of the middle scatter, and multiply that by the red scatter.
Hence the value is 0.57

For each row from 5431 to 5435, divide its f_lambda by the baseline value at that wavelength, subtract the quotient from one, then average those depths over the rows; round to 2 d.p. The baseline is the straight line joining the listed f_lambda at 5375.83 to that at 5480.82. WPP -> -0.04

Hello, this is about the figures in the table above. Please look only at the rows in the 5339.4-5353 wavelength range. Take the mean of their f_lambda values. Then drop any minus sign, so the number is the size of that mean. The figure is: 6.74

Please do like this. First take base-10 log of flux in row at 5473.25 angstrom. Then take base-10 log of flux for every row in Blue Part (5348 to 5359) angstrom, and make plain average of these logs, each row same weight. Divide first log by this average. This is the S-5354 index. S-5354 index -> 1.01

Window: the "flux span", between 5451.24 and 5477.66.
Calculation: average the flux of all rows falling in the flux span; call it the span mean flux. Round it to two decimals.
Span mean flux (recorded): 6.88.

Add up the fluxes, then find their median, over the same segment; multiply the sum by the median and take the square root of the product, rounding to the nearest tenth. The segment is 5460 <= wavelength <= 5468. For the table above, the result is 16.7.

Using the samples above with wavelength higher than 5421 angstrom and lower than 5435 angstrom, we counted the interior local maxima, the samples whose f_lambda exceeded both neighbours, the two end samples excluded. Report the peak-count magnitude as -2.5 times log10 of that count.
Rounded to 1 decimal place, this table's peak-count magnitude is -0.8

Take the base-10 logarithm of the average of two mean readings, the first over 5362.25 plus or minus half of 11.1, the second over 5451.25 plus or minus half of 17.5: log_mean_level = 0.840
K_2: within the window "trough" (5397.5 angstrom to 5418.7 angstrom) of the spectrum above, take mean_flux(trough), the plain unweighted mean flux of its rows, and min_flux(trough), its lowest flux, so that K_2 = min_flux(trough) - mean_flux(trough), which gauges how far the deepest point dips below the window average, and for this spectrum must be -1.31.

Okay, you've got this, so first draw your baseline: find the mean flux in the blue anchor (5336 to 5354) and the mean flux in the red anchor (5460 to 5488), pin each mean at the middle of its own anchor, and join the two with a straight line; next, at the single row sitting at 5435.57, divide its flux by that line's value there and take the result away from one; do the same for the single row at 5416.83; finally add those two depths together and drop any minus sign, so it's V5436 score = 0.18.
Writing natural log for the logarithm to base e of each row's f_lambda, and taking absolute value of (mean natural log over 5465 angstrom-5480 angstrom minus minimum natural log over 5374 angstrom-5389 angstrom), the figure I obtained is 0.114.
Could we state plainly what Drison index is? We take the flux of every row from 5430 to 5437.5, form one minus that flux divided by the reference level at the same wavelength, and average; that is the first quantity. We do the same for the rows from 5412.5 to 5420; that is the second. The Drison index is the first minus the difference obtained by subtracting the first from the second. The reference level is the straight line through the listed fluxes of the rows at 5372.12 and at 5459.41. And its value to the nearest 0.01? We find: 0.14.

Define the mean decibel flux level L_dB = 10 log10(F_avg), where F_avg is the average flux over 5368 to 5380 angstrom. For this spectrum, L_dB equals 8.34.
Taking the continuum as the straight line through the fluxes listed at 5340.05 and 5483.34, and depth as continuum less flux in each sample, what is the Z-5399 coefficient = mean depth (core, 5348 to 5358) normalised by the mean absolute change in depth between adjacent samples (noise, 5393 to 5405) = -1.1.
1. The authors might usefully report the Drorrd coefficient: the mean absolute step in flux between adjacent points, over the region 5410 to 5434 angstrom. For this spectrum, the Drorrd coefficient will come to 0.38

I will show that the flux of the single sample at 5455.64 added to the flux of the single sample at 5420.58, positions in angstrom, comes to 13.6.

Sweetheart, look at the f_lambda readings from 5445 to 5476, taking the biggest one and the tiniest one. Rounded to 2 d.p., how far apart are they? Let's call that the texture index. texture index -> 2.18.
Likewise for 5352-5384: 2.45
